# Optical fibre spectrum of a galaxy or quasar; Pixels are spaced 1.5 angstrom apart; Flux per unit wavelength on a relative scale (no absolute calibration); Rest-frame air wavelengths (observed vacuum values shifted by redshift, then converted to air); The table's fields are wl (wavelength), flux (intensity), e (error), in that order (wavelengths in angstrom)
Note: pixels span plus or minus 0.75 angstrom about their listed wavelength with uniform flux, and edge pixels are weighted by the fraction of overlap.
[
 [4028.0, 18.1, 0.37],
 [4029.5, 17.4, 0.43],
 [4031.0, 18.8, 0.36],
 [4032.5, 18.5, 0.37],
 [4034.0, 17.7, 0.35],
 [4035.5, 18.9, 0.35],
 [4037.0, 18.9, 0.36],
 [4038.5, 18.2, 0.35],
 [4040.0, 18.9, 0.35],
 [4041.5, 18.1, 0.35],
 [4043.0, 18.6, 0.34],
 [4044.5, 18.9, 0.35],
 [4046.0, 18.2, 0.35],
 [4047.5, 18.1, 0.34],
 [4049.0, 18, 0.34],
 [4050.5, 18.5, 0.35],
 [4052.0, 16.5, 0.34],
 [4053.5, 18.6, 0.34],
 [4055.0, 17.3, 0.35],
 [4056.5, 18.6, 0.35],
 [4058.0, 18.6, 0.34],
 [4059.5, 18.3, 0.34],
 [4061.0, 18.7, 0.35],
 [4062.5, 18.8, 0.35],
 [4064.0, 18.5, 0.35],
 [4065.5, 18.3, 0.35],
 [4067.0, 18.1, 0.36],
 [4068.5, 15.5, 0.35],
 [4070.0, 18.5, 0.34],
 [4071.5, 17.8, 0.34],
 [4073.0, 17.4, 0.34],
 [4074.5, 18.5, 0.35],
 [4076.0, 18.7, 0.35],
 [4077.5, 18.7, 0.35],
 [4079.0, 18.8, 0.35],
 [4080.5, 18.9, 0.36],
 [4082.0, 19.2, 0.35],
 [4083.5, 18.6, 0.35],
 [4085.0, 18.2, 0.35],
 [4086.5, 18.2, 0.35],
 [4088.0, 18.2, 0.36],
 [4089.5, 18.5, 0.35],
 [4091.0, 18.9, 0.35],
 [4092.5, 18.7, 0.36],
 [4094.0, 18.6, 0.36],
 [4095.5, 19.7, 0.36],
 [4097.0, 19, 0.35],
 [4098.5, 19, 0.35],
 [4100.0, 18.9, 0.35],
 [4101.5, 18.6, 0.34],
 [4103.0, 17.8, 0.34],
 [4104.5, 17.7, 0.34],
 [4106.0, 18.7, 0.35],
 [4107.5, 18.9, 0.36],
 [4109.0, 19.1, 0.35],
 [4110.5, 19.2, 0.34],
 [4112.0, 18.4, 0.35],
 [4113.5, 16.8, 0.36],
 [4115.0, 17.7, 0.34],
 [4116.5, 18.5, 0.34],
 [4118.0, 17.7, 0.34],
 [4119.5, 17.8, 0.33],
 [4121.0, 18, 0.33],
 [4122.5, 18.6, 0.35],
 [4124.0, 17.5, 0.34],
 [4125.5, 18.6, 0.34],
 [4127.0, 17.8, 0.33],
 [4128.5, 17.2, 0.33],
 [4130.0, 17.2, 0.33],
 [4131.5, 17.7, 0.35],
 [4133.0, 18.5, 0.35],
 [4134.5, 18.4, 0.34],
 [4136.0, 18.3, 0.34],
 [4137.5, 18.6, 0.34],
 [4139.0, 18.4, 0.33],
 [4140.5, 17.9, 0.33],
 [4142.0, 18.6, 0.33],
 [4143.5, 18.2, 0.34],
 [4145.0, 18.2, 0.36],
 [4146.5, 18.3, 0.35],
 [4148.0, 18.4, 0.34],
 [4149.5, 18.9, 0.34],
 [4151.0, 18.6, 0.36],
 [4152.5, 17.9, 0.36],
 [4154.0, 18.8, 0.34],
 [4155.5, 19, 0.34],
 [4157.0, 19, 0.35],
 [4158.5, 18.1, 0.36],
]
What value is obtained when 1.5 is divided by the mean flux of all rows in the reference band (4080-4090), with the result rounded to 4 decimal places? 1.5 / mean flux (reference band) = 0.0809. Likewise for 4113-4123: 0.0839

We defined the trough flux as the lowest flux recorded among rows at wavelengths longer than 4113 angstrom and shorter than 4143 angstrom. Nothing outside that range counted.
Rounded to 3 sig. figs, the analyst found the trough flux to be 16.8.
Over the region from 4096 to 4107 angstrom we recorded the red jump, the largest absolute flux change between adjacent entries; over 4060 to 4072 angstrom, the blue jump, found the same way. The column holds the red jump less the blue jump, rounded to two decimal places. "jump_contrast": -2.00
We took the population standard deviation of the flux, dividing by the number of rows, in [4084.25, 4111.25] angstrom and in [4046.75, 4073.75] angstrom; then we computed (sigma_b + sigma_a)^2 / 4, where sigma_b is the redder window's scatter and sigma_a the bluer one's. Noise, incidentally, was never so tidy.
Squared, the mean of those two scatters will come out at 0.44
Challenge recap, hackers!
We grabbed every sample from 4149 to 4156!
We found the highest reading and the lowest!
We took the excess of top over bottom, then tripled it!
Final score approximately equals 3.3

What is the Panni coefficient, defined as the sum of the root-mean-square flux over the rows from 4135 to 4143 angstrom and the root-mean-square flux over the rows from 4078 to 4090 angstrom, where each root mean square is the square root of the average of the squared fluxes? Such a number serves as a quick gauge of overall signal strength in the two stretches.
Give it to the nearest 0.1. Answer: 36.9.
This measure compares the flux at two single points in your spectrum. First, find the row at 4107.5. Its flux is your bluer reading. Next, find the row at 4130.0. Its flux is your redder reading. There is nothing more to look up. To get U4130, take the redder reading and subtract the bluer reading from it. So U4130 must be -1.7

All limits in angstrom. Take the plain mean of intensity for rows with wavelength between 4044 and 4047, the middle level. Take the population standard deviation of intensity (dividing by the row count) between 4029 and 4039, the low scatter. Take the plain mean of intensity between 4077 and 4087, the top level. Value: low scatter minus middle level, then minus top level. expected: -36.6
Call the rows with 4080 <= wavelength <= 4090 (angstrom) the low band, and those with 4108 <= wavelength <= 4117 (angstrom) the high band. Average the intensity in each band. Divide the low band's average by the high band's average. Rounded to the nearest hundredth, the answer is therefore 1.01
